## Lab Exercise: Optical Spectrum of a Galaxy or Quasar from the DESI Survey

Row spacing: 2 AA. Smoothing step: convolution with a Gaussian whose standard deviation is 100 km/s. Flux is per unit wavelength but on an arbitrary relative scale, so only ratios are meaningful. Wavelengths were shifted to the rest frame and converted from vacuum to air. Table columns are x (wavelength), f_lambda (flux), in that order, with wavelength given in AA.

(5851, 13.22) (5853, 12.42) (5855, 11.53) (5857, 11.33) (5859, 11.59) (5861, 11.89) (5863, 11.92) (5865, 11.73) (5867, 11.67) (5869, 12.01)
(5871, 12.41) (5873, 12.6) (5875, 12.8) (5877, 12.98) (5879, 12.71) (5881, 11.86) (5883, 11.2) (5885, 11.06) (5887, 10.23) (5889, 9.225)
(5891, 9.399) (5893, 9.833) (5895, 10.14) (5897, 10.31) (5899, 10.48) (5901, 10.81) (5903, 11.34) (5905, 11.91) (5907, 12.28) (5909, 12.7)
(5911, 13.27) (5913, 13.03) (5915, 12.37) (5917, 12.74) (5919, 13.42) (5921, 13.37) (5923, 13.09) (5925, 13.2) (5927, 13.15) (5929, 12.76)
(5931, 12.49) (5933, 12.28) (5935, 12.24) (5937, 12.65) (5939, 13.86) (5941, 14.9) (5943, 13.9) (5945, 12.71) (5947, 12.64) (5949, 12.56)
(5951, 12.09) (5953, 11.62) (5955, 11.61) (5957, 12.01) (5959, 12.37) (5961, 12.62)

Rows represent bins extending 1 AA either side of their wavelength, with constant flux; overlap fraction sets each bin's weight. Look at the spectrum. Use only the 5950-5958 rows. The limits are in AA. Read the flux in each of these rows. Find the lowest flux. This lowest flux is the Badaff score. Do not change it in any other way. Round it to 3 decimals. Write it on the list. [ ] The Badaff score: 11.610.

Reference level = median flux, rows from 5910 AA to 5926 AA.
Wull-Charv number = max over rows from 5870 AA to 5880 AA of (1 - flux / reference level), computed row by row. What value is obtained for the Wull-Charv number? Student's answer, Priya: 0.06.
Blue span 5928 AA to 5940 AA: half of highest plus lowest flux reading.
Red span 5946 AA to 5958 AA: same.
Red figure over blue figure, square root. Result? 0.96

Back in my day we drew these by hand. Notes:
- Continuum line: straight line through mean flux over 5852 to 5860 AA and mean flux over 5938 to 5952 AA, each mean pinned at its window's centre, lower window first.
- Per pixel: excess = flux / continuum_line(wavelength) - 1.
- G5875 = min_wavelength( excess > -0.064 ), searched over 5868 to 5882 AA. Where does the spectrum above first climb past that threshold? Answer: 5869 AA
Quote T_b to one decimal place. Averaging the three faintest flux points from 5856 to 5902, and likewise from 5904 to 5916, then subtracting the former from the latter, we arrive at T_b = 2.7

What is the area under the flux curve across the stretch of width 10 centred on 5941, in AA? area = 136.0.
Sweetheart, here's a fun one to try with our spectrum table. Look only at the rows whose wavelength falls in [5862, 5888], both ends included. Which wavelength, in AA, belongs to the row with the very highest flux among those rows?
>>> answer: 5877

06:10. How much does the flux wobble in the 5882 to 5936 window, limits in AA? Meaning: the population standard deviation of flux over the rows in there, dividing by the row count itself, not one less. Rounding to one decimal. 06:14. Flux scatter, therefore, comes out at 1.3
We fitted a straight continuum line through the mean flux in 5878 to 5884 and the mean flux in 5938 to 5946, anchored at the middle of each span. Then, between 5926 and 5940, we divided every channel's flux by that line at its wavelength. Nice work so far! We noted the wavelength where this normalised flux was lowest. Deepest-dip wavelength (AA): 5935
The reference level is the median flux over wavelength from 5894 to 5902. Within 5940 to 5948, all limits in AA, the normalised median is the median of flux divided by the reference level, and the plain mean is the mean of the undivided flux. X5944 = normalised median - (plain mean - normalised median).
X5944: -11.0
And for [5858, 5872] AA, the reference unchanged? -9.6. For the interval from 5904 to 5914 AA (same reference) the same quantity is -10.2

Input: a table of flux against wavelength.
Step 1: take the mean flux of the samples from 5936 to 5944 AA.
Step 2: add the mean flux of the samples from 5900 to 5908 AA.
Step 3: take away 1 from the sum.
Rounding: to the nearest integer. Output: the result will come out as 24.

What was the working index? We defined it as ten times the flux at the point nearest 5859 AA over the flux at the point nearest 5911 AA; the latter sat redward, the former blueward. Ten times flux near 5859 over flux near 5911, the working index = 8.7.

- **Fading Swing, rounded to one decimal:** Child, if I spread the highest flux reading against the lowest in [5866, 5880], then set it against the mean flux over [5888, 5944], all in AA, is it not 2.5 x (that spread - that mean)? -27.2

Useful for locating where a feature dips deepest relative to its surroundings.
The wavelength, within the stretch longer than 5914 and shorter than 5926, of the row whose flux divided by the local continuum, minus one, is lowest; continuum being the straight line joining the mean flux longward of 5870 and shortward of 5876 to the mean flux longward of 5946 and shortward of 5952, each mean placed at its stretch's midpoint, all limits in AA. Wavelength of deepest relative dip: 5915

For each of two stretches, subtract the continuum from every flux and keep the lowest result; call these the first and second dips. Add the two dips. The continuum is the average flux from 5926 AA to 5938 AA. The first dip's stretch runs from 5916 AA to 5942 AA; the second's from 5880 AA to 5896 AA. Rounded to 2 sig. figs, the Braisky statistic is -3.7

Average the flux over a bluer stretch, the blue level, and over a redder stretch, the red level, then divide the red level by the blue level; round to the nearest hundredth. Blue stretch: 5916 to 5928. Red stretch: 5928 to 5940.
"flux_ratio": 0.97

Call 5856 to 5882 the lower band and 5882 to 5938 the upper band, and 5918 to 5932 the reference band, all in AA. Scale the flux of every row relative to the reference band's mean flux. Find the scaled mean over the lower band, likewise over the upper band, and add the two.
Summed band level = 1.83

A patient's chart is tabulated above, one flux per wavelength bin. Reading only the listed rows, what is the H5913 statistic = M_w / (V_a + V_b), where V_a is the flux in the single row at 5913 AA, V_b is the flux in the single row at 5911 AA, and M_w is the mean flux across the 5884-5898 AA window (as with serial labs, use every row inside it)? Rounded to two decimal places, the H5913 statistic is 0.38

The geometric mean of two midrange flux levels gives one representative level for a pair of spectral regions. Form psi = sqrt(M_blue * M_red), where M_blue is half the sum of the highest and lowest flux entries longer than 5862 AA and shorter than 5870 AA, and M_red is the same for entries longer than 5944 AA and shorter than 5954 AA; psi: 12.0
